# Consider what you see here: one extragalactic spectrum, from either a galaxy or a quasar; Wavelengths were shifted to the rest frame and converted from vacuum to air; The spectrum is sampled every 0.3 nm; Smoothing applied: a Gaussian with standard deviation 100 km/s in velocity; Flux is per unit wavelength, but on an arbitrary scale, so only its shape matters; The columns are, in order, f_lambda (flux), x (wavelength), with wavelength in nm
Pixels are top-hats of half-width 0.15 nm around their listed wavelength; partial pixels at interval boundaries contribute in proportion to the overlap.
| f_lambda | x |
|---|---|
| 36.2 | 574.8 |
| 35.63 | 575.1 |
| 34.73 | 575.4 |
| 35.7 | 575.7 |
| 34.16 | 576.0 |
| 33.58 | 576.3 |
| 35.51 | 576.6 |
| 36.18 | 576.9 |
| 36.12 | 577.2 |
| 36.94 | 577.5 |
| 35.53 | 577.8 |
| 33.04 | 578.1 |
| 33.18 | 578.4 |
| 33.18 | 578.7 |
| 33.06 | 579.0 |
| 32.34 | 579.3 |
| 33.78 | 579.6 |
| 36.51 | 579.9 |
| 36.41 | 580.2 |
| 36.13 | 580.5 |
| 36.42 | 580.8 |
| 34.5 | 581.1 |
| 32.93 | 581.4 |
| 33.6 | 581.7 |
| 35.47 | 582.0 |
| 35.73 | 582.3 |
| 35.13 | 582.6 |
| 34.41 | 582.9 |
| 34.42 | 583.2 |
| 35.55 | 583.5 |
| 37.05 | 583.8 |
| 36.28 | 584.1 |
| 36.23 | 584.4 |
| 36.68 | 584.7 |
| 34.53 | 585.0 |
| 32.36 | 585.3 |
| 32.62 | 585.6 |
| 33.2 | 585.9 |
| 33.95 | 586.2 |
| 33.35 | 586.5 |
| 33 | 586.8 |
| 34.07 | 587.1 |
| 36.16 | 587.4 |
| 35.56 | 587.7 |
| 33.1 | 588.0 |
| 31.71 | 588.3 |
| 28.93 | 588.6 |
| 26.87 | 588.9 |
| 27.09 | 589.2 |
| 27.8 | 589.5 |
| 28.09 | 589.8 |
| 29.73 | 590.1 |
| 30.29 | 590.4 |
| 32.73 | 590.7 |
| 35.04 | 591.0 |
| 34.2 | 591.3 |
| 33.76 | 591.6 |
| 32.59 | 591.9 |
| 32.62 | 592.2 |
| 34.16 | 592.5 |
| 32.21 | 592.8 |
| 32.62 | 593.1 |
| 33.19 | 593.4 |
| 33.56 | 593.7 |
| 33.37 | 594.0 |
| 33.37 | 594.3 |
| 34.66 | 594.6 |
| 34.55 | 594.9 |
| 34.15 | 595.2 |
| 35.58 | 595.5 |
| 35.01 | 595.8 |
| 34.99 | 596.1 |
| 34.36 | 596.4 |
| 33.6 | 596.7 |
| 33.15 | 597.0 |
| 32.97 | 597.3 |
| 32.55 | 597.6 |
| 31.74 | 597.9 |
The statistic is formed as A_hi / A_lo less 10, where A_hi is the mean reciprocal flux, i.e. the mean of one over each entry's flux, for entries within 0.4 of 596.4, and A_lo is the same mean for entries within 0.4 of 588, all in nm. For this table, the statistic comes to -9.03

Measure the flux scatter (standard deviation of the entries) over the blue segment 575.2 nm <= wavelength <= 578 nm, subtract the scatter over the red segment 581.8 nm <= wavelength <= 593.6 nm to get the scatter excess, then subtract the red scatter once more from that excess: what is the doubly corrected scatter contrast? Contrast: -4.3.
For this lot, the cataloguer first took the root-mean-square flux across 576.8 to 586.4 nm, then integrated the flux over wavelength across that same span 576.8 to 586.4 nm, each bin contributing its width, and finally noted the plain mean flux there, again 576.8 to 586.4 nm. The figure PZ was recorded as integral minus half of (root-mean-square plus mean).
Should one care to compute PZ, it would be 299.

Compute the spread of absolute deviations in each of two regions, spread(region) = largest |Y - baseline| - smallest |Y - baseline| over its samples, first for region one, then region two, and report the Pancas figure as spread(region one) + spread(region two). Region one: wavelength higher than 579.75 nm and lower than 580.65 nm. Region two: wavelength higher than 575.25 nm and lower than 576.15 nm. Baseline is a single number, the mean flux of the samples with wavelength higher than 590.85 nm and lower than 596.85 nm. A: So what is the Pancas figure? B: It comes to 1.92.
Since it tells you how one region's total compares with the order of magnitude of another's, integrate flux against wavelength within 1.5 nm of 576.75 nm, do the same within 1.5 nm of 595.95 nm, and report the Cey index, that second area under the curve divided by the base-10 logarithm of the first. 50.9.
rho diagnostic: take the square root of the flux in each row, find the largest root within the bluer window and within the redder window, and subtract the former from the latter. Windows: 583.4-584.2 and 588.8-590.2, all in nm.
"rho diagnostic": -0.63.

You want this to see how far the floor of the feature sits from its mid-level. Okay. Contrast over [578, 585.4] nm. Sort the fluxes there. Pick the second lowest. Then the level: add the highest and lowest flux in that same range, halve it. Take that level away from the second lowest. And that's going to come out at -2.3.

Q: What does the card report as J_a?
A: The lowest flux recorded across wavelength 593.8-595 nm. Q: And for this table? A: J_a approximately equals 33.37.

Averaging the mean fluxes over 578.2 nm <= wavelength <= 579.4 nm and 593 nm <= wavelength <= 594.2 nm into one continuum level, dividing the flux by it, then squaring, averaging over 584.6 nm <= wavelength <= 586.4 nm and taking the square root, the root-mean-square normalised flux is 1.03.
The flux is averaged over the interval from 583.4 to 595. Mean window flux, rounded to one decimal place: 33.0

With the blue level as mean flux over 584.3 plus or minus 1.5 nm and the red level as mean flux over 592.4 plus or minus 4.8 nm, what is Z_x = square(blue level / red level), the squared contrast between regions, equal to 1.15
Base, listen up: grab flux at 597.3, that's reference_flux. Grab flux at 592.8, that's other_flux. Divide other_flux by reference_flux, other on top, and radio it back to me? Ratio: 0.98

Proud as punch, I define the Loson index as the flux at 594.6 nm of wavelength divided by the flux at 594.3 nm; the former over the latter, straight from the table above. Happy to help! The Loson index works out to 1.04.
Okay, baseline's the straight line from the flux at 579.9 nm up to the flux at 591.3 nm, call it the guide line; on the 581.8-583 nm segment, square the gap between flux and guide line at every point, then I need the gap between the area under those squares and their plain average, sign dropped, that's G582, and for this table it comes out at 0.2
